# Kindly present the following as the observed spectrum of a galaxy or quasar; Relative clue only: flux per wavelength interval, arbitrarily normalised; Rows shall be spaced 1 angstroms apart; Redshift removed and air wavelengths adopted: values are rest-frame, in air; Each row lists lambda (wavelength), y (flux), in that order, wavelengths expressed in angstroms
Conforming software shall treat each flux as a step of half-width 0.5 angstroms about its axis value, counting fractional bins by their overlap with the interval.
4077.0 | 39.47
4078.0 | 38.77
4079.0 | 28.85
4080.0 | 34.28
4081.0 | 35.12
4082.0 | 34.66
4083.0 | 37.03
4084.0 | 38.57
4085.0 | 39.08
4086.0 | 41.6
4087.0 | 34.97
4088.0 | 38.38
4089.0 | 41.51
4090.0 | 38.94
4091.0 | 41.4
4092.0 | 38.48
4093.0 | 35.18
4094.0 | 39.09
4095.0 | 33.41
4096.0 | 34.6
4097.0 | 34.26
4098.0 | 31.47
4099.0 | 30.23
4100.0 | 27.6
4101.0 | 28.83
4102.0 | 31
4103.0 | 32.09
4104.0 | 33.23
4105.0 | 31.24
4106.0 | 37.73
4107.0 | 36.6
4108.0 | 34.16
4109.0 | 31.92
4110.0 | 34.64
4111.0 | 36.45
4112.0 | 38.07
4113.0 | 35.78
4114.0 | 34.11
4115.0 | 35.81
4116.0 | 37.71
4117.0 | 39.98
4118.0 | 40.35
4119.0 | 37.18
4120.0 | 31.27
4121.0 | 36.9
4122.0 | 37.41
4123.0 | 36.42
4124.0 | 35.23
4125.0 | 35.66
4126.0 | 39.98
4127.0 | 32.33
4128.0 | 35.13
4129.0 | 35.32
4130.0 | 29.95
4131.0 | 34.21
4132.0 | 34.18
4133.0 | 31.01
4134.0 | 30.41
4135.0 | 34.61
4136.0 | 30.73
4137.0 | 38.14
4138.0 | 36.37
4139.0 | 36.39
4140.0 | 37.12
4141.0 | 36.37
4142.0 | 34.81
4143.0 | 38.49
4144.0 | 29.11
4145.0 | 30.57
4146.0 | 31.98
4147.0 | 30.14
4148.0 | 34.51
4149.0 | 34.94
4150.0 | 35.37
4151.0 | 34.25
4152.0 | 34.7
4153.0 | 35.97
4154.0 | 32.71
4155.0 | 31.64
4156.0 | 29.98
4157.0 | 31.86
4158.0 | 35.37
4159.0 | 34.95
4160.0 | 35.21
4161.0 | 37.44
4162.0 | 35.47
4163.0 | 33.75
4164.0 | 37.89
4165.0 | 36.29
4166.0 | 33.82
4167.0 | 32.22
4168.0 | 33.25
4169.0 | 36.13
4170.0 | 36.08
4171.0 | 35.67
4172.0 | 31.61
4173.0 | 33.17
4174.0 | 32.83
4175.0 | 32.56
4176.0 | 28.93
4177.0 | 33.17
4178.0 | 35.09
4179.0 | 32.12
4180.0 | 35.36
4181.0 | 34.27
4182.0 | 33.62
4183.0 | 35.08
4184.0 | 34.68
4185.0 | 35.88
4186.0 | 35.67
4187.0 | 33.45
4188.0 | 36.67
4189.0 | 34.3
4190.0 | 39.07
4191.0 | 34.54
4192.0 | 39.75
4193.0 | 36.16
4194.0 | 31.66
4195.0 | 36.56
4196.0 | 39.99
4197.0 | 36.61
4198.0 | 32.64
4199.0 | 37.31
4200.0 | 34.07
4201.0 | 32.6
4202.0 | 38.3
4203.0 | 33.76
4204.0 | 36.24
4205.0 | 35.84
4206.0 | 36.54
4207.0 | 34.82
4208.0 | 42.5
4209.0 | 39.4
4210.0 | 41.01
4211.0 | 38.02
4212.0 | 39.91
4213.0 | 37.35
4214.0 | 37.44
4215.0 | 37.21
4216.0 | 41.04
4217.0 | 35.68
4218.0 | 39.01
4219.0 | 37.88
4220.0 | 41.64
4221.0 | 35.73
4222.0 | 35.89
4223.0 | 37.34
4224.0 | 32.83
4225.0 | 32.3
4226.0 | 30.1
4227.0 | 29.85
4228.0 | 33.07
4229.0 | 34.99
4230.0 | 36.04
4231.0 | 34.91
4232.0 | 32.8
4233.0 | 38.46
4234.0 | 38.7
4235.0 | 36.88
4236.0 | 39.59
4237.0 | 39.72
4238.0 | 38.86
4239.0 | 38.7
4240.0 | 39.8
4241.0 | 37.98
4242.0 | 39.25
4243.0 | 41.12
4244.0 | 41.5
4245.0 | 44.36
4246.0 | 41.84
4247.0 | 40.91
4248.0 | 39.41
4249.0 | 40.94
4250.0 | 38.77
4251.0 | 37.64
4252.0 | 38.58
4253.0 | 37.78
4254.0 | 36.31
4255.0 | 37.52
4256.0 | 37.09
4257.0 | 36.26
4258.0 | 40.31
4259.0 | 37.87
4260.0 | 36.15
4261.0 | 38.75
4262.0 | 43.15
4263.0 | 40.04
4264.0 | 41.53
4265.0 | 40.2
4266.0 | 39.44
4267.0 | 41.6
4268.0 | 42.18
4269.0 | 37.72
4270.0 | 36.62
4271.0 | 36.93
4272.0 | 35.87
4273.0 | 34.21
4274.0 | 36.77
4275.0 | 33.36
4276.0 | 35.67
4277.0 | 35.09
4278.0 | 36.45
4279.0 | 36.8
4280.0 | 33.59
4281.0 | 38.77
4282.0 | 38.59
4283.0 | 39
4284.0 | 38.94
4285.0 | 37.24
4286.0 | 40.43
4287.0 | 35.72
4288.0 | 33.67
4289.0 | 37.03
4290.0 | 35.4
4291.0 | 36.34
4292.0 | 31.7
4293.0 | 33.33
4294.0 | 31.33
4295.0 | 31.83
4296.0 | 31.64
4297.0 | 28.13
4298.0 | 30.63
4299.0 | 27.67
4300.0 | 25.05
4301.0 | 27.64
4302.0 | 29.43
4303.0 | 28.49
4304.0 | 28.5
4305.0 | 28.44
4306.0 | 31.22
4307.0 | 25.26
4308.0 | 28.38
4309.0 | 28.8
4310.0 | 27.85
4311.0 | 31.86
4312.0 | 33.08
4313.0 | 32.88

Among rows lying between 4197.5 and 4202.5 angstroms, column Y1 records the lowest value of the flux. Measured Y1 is 32.6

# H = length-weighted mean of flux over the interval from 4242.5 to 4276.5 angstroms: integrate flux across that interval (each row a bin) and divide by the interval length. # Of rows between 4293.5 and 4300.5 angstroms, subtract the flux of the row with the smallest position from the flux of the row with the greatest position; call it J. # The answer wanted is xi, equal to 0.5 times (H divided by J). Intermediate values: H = 38.8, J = -6.3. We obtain -3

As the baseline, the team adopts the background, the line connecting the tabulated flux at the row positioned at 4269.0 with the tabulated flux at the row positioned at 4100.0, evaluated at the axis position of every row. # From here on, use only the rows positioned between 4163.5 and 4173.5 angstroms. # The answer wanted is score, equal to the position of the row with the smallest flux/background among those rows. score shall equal 4172.0 angstroms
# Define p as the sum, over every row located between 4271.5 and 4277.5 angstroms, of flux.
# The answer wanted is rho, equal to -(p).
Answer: -211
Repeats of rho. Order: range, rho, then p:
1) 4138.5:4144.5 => -212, 212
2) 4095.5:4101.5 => -187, 187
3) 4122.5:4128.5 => -215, 215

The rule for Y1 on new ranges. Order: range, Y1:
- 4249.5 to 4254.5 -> 36.31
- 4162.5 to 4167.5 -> 32.22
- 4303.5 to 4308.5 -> 25.26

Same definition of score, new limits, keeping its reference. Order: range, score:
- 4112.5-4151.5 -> 4144.0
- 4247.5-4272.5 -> 4272.0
